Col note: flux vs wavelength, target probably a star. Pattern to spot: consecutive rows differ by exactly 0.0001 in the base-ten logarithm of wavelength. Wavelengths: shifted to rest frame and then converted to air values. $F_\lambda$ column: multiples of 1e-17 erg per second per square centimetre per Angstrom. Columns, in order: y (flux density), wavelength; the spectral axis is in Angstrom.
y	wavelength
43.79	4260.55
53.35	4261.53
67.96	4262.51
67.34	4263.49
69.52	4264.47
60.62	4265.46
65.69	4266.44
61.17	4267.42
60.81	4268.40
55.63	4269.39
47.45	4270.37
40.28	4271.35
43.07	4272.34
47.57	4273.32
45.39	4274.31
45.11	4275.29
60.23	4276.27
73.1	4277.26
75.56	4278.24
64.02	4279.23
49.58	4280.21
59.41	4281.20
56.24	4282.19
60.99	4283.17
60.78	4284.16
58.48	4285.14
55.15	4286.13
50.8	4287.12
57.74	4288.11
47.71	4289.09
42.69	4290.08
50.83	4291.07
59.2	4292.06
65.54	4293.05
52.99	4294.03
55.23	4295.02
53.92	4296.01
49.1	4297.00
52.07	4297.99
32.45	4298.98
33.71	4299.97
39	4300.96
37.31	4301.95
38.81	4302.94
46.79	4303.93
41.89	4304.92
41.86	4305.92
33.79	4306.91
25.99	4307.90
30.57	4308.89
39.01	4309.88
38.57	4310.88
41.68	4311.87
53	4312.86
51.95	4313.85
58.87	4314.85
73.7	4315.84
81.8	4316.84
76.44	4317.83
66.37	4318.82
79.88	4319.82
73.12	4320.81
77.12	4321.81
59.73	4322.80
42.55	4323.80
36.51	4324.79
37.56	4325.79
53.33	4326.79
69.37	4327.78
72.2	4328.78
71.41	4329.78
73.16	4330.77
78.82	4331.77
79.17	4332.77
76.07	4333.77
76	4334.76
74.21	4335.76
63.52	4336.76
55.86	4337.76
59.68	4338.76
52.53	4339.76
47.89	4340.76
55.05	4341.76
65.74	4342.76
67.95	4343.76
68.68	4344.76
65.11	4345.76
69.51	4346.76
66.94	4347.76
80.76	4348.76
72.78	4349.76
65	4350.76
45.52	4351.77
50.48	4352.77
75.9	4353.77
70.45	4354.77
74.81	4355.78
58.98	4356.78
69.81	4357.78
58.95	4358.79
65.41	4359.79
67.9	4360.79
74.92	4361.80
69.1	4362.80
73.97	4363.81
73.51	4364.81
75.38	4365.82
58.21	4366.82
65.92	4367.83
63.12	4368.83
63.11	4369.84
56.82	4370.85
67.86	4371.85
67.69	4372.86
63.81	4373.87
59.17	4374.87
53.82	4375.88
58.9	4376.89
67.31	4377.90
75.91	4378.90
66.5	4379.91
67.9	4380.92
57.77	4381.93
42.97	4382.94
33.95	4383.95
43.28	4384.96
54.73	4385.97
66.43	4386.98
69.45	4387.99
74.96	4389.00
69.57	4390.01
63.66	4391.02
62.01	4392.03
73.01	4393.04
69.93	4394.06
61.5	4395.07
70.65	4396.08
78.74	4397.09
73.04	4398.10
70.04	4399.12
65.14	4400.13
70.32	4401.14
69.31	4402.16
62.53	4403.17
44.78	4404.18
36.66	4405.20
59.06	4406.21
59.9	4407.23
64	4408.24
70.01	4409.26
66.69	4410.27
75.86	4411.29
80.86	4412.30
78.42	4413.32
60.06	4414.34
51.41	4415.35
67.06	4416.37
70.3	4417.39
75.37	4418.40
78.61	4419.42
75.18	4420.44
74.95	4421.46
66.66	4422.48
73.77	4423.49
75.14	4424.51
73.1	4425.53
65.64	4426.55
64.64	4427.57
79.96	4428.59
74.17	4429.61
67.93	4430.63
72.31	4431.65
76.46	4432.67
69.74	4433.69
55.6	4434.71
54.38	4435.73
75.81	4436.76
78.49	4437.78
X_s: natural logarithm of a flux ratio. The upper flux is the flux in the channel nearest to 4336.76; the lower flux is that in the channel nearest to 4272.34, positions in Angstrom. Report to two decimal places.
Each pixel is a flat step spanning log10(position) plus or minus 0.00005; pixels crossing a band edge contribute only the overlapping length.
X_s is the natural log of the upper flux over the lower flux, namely 0.39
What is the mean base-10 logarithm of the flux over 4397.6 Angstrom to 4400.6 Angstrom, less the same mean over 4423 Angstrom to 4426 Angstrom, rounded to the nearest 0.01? -0.03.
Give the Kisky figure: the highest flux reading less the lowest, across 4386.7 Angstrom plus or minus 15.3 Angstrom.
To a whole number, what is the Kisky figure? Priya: 45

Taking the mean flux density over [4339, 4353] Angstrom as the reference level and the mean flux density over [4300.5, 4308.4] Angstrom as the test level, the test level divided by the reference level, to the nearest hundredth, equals 0.61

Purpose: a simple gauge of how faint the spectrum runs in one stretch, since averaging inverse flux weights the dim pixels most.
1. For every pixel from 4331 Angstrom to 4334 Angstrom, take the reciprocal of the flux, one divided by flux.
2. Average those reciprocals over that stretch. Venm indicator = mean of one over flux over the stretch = 0.0128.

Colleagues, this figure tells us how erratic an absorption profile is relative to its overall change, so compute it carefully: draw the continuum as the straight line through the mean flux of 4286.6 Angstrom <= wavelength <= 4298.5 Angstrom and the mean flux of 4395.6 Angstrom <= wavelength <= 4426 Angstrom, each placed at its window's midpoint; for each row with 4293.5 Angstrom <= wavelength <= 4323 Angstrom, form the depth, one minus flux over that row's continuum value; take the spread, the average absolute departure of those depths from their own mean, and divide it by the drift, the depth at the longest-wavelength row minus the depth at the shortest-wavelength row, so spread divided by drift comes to -4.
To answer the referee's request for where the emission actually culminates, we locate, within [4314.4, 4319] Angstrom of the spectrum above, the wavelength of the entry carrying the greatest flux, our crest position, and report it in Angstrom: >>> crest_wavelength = 4316.84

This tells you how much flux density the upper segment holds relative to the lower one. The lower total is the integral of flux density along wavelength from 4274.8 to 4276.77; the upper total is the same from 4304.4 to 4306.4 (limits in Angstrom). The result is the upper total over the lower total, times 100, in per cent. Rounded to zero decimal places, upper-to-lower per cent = 80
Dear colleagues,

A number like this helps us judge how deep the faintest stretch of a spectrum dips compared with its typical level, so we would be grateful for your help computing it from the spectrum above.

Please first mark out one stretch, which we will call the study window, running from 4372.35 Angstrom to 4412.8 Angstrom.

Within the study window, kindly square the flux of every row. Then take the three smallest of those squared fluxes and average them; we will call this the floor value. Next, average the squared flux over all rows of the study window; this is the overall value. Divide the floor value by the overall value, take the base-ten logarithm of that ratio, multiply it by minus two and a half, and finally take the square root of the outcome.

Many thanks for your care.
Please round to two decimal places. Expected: 1.07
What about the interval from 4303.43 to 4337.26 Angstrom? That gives 1.24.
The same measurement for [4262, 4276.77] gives 0.78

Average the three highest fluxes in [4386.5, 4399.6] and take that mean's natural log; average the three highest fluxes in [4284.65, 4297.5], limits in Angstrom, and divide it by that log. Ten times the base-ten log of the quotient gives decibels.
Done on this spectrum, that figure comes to 11.5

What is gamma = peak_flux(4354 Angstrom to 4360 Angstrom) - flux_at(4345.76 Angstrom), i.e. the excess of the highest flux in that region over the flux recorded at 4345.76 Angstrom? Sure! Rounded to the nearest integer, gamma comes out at 10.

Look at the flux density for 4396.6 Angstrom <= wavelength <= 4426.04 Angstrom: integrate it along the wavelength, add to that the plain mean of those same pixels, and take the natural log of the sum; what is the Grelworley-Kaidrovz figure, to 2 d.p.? 7.63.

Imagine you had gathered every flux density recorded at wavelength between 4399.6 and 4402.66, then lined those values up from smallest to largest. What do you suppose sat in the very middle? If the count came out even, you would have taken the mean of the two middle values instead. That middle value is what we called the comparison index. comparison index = 69.3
